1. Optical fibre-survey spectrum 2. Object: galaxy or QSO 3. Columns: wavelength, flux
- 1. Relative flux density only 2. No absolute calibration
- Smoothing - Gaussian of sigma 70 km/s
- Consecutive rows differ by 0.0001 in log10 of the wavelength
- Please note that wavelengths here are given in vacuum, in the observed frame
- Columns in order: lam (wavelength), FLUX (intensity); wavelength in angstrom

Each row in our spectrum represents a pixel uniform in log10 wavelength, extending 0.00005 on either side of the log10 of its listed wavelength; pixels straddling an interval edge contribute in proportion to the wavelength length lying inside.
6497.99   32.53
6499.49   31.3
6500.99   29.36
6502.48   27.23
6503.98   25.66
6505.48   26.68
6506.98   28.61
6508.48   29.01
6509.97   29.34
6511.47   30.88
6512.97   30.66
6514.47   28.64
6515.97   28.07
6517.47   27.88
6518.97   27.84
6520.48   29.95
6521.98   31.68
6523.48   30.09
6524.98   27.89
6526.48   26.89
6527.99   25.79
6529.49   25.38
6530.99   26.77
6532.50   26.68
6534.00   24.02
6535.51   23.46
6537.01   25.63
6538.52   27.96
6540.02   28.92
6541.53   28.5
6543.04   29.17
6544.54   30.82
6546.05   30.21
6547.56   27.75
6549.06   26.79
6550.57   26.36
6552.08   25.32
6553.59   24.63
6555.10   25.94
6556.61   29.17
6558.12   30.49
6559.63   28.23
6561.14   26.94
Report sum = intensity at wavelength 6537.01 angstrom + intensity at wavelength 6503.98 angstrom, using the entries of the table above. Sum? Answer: 51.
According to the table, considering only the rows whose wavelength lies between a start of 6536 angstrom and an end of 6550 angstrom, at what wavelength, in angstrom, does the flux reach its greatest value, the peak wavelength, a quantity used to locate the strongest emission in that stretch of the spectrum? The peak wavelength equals 6544.54 angstrom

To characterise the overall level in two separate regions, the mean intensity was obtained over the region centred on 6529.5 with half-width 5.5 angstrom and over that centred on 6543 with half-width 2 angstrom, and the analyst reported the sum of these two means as 55.7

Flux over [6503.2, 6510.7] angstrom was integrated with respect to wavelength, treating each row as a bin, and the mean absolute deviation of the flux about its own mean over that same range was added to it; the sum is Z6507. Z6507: 210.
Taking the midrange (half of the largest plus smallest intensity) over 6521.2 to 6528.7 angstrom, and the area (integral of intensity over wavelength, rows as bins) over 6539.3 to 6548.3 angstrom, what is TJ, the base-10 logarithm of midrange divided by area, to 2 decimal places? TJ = -0.96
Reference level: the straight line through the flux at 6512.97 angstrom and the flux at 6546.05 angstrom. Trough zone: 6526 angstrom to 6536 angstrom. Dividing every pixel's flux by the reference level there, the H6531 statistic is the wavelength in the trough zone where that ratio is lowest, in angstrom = 6535.51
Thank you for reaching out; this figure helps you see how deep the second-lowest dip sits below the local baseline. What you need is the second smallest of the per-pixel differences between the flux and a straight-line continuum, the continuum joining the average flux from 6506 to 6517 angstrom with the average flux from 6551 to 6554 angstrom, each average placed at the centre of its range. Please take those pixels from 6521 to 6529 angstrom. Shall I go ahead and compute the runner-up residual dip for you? -1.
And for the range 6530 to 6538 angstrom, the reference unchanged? -3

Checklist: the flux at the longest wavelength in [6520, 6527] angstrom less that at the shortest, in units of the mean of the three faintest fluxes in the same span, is -0.11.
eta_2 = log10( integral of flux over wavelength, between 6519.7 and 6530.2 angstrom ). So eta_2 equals 2.47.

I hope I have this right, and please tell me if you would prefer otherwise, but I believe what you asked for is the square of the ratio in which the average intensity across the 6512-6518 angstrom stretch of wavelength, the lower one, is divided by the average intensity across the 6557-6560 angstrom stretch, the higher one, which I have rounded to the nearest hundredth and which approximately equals 0.96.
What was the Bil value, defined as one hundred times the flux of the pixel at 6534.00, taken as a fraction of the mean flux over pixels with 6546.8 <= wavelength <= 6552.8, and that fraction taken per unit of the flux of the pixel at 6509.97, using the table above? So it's 3.08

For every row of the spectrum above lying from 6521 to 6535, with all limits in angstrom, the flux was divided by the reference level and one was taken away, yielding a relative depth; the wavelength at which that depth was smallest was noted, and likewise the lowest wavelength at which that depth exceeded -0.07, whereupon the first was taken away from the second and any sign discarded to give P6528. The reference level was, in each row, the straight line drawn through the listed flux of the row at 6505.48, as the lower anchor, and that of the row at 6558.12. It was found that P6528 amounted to 12.0 angstrom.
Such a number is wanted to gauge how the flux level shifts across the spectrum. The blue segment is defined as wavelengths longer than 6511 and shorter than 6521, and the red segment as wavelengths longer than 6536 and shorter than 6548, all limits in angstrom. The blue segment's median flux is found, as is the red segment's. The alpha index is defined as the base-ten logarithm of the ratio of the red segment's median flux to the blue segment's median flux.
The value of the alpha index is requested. 0.00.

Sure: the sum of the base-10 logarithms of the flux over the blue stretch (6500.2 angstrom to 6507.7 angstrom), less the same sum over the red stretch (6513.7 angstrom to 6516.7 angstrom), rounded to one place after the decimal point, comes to 4.3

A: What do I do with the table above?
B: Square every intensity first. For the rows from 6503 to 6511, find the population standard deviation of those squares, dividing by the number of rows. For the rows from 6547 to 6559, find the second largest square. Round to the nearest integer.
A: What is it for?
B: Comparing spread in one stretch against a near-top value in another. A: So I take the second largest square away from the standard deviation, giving -772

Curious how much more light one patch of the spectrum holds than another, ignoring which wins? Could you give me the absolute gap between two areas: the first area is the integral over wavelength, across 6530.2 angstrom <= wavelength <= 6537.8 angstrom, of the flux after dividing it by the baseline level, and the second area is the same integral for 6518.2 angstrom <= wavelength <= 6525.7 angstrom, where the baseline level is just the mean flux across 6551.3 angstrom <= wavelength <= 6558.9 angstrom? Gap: 1.1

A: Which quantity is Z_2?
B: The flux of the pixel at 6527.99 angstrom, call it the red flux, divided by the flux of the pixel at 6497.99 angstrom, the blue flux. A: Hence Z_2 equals 0.793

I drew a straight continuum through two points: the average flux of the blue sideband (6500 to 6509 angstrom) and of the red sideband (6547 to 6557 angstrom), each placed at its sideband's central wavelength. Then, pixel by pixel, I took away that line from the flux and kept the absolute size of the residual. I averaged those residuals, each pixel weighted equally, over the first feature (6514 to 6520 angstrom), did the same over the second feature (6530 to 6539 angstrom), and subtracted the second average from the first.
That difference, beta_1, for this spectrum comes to -0.9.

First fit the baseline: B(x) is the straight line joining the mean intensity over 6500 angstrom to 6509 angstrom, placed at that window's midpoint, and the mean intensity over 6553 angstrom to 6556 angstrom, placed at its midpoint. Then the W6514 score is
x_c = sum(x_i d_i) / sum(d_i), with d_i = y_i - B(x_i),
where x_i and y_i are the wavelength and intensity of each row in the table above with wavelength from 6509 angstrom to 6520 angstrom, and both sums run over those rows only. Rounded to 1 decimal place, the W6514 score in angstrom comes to 6513.1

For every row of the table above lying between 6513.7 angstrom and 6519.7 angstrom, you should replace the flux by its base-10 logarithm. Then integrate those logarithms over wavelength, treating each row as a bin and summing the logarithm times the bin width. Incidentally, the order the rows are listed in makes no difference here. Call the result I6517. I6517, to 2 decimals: 8.70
